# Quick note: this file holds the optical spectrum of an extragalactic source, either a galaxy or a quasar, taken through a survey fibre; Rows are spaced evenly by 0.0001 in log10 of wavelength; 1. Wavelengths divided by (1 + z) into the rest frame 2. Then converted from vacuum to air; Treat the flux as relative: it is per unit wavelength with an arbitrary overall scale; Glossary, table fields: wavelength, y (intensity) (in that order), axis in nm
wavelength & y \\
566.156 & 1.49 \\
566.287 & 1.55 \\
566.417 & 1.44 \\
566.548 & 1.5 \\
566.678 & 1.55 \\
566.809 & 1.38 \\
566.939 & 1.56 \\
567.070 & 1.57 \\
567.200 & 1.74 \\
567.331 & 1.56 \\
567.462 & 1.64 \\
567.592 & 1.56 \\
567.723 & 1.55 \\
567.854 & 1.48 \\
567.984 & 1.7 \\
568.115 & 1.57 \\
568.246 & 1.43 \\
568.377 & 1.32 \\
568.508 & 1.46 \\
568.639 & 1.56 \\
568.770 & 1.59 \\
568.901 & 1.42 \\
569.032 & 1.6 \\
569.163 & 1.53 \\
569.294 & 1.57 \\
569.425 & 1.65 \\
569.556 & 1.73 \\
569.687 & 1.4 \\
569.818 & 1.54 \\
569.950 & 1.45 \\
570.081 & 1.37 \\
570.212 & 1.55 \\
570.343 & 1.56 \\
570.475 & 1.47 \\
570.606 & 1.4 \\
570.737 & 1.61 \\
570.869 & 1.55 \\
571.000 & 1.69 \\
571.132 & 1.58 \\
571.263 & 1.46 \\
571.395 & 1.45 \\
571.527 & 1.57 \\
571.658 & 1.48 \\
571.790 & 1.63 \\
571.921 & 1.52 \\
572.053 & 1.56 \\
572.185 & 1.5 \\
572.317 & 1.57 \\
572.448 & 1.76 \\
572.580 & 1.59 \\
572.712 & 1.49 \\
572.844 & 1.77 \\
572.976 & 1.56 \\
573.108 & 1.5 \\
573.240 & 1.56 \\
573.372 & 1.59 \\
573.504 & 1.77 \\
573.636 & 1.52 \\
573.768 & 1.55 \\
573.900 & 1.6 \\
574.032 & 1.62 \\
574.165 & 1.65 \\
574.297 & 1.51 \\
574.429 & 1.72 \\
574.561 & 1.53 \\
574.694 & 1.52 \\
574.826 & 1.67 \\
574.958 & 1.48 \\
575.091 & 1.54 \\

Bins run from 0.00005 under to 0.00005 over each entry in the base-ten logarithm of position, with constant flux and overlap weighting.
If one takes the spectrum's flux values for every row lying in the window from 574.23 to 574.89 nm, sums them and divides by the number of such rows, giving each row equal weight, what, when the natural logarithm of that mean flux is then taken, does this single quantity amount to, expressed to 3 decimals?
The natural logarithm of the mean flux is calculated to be 0.464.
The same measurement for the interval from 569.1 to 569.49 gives 0.460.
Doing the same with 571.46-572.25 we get 0.434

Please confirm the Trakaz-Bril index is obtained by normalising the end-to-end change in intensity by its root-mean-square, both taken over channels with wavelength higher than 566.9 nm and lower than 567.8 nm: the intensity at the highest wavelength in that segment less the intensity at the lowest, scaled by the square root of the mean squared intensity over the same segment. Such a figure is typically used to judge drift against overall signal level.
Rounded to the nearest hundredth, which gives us -0.01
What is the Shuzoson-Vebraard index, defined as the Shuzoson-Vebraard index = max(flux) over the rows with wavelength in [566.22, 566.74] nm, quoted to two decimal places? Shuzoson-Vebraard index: 1.55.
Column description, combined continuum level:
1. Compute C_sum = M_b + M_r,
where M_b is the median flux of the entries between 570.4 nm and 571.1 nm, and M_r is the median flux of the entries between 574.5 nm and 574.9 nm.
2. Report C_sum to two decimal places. 3.08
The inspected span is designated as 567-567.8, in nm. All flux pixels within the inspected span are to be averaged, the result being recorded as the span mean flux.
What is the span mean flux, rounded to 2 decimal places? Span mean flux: 1.60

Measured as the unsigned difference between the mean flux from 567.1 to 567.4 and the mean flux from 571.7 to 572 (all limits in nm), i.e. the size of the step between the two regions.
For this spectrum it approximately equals 0.07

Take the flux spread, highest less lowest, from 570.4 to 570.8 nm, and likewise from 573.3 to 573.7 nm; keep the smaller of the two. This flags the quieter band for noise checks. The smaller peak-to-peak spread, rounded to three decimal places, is 0.210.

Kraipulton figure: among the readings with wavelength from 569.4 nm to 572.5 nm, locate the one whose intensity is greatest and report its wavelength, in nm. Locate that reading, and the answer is 572.448 nm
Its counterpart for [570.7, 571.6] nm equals 571.000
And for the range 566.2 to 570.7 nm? 567.200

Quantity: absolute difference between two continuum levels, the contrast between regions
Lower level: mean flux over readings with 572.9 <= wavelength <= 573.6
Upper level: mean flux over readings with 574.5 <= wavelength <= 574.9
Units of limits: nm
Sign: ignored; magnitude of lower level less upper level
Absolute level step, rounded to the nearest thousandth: 0.023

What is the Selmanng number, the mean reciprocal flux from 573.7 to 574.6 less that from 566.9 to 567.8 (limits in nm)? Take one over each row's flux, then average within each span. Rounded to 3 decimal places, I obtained 0.000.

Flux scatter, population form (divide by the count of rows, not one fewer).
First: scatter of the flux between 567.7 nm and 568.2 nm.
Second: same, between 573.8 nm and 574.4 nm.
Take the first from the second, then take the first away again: -0.11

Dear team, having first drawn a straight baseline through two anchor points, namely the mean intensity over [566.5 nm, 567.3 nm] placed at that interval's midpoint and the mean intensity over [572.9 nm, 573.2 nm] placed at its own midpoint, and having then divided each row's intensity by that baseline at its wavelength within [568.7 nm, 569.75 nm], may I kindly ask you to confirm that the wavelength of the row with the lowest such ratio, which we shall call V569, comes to 569.687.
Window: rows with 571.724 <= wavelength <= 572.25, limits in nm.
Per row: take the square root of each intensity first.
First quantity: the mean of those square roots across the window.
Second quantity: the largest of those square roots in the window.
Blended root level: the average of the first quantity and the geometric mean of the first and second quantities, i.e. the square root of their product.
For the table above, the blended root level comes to 1.25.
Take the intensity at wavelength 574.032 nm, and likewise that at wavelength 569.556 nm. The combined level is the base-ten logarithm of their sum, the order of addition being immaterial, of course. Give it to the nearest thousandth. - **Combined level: 0.525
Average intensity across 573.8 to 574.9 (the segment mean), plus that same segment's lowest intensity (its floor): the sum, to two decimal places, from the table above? 3.11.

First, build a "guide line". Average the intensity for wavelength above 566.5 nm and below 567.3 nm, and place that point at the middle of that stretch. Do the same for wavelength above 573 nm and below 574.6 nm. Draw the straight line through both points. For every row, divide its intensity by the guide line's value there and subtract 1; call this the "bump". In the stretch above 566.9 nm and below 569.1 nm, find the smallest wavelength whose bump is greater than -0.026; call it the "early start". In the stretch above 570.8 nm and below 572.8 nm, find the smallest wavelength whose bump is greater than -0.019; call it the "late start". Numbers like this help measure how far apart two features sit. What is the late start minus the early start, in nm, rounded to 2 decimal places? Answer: 3.93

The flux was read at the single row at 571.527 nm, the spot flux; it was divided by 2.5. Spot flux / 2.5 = 0.628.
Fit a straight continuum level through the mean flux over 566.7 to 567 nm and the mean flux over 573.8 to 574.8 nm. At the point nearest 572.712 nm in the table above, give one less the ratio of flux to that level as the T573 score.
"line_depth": 0.05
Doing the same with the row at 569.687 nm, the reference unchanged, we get 0.08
